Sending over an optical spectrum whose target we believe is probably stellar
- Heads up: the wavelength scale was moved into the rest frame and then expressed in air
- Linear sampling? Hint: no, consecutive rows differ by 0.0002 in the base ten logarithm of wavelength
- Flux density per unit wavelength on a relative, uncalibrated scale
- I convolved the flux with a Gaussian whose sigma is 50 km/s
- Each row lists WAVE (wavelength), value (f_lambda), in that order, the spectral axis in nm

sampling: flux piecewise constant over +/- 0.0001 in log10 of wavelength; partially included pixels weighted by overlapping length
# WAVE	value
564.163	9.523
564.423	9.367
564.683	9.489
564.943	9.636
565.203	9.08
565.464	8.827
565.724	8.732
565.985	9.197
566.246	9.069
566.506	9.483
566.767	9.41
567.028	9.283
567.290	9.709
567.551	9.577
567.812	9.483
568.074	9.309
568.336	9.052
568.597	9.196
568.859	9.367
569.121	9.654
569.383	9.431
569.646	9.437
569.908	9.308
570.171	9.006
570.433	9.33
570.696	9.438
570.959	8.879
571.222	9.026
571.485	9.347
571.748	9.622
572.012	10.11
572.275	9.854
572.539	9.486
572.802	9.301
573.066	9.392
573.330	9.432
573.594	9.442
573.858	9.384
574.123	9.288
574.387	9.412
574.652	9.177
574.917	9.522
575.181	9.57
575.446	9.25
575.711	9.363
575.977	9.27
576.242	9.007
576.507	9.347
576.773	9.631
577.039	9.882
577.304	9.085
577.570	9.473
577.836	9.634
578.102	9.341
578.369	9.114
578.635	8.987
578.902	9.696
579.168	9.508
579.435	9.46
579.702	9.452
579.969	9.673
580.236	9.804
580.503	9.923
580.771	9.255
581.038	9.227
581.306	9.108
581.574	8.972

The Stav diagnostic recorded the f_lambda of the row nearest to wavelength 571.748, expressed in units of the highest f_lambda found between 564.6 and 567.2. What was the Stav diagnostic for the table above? 0.999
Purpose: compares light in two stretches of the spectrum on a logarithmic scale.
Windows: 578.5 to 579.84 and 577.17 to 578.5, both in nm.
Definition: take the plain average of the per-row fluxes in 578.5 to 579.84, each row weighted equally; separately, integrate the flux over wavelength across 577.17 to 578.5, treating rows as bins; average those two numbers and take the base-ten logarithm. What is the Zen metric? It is 1.038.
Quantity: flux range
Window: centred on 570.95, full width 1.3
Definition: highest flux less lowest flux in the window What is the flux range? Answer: 0.56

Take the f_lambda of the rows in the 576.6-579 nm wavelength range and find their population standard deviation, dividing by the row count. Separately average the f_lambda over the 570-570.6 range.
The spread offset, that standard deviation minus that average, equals -8.9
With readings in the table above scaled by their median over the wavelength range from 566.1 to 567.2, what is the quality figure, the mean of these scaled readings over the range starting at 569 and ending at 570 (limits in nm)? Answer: 1.01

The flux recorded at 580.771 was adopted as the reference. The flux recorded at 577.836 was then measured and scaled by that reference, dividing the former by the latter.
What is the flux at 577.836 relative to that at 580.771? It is 1.04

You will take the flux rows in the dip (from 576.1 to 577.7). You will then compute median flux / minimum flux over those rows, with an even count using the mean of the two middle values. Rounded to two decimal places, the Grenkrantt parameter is 1.04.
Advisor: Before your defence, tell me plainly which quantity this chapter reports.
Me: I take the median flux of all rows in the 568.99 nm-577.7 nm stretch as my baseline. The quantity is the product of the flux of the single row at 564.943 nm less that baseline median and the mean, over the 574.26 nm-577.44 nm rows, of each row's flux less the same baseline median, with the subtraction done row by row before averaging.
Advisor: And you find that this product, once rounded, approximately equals -0.0038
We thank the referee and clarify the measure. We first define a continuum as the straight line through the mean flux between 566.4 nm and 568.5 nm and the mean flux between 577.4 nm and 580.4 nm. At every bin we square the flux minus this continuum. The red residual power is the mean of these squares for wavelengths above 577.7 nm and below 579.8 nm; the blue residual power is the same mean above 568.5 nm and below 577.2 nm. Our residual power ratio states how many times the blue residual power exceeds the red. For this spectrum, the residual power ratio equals 1.1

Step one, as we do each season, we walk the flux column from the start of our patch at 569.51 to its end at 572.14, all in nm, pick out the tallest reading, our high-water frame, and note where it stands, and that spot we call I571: 572.012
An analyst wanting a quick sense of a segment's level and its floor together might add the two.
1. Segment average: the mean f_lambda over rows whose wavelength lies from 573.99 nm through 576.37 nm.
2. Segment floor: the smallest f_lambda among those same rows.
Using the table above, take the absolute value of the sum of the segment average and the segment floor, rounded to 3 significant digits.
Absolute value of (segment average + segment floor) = 18.3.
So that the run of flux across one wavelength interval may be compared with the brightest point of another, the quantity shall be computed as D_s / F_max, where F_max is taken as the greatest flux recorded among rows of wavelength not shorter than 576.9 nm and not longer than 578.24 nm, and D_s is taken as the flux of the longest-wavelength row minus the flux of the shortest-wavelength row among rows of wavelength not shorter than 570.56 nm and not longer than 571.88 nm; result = 0.02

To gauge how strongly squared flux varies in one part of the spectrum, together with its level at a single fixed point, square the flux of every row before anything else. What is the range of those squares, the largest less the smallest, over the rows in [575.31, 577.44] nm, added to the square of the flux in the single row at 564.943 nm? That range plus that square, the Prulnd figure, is 109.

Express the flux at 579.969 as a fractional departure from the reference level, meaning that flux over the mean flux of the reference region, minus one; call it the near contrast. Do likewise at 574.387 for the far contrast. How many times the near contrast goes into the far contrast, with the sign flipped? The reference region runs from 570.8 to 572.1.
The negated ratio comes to -0.1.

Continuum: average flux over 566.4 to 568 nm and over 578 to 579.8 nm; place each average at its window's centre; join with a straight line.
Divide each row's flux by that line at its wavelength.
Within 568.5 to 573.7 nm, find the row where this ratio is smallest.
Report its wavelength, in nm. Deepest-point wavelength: 570.959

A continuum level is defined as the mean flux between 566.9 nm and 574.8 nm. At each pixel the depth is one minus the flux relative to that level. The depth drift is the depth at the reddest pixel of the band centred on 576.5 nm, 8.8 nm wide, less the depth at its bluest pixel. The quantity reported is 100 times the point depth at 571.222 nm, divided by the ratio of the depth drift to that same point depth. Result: 2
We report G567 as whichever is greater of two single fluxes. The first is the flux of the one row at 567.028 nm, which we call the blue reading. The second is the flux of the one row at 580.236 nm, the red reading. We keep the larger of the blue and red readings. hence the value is 9.80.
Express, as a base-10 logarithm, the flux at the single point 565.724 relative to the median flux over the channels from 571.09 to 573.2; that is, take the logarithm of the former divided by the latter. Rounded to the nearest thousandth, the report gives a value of -0.034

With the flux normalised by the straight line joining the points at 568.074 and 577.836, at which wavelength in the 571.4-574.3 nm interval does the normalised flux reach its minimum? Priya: 574.123 nm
